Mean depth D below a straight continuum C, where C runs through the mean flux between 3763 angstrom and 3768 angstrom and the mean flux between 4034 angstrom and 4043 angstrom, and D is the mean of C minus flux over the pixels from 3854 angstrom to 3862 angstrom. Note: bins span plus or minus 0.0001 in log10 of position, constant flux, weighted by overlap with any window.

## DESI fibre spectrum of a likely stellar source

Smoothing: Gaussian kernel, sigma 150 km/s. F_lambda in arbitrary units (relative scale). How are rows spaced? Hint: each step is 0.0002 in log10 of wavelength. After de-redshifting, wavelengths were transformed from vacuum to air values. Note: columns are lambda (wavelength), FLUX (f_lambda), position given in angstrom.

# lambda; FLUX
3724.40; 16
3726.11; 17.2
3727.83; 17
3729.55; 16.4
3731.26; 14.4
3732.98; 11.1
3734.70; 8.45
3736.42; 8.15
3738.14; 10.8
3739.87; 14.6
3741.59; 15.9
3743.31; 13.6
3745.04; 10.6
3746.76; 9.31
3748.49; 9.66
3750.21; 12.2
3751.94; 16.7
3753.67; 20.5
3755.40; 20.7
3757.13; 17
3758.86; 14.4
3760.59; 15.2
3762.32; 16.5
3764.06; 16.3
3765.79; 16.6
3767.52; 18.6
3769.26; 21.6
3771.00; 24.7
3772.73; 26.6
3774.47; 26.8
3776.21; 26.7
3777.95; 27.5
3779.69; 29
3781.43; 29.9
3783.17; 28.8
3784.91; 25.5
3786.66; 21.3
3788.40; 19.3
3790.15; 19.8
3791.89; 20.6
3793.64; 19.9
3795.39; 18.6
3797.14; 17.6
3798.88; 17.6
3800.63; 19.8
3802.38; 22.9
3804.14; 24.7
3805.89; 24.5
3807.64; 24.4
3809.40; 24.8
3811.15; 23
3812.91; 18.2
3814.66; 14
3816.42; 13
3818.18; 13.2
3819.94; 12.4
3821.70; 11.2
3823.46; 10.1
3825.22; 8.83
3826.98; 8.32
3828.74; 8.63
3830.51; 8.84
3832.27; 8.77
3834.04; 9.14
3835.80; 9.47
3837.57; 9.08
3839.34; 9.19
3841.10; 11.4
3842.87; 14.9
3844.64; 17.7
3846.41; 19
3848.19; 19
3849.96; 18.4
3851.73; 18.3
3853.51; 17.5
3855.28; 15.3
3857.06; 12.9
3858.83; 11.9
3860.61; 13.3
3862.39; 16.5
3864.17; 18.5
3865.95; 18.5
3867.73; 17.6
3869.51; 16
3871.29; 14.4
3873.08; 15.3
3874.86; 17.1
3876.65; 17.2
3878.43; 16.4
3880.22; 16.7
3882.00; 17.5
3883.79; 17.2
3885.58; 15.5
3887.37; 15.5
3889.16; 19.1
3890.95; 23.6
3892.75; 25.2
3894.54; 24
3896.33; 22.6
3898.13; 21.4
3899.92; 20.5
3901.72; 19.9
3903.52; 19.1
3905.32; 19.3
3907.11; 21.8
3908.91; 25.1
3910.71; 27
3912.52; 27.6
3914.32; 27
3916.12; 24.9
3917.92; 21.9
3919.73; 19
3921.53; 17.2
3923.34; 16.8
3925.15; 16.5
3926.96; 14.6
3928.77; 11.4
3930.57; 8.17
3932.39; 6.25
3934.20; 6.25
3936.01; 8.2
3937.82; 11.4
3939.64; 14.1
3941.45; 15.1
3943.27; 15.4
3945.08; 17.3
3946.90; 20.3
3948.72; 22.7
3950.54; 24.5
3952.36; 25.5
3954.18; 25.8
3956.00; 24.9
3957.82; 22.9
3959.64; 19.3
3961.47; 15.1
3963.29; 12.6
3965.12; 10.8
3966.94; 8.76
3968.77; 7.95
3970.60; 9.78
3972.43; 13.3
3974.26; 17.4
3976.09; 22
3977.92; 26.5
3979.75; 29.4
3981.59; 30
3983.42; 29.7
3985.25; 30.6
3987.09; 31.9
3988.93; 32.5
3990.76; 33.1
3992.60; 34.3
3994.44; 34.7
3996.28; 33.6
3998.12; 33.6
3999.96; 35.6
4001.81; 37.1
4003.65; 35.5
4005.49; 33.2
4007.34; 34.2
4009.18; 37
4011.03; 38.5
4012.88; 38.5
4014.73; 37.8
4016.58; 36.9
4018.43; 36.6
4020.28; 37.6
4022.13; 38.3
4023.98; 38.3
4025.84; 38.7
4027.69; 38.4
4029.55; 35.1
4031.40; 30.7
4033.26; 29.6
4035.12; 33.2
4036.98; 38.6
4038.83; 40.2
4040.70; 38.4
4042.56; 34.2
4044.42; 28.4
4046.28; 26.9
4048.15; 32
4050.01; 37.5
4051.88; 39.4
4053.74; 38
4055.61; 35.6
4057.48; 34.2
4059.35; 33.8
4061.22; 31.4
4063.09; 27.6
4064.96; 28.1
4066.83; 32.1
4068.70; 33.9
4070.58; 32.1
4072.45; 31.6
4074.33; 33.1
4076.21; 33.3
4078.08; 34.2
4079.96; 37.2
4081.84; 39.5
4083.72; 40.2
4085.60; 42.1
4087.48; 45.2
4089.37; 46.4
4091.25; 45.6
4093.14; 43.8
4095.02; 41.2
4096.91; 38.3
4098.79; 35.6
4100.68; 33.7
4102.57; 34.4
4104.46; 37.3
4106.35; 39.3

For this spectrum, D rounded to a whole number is 10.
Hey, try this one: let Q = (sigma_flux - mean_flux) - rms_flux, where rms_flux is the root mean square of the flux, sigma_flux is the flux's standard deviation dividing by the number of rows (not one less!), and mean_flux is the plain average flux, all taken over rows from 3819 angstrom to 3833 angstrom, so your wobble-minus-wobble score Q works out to -18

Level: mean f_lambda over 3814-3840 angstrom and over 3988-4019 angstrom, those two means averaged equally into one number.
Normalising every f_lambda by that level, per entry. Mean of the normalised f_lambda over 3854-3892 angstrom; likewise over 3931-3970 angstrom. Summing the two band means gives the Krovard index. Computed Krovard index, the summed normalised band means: 1.42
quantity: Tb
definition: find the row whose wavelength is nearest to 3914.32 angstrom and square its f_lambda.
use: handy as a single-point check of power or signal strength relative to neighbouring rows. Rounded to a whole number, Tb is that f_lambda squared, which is 729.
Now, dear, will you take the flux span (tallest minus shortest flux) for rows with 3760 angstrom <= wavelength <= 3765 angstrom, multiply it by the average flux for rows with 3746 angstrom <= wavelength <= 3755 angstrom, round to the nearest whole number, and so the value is 18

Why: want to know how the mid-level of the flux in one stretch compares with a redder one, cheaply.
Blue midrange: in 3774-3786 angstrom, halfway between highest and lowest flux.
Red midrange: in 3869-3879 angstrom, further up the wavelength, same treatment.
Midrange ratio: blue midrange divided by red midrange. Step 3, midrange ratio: 1.8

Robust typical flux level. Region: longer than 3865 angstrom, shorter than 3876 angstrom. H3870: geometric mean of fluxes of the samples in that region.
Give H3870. 16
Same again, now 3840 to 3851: 16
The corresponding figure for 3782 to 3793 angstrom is 22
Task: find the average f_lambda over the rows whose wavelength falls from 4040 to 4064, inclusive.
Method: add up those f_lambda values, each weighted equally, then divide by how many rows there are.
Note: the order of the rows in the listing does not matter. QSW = 34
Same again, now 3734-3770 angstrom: 15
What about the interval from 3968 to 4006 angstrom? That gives 28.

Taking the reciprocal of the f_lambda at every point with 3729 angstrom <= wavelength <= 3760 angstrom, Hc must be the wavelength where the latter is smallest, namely 3755.40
